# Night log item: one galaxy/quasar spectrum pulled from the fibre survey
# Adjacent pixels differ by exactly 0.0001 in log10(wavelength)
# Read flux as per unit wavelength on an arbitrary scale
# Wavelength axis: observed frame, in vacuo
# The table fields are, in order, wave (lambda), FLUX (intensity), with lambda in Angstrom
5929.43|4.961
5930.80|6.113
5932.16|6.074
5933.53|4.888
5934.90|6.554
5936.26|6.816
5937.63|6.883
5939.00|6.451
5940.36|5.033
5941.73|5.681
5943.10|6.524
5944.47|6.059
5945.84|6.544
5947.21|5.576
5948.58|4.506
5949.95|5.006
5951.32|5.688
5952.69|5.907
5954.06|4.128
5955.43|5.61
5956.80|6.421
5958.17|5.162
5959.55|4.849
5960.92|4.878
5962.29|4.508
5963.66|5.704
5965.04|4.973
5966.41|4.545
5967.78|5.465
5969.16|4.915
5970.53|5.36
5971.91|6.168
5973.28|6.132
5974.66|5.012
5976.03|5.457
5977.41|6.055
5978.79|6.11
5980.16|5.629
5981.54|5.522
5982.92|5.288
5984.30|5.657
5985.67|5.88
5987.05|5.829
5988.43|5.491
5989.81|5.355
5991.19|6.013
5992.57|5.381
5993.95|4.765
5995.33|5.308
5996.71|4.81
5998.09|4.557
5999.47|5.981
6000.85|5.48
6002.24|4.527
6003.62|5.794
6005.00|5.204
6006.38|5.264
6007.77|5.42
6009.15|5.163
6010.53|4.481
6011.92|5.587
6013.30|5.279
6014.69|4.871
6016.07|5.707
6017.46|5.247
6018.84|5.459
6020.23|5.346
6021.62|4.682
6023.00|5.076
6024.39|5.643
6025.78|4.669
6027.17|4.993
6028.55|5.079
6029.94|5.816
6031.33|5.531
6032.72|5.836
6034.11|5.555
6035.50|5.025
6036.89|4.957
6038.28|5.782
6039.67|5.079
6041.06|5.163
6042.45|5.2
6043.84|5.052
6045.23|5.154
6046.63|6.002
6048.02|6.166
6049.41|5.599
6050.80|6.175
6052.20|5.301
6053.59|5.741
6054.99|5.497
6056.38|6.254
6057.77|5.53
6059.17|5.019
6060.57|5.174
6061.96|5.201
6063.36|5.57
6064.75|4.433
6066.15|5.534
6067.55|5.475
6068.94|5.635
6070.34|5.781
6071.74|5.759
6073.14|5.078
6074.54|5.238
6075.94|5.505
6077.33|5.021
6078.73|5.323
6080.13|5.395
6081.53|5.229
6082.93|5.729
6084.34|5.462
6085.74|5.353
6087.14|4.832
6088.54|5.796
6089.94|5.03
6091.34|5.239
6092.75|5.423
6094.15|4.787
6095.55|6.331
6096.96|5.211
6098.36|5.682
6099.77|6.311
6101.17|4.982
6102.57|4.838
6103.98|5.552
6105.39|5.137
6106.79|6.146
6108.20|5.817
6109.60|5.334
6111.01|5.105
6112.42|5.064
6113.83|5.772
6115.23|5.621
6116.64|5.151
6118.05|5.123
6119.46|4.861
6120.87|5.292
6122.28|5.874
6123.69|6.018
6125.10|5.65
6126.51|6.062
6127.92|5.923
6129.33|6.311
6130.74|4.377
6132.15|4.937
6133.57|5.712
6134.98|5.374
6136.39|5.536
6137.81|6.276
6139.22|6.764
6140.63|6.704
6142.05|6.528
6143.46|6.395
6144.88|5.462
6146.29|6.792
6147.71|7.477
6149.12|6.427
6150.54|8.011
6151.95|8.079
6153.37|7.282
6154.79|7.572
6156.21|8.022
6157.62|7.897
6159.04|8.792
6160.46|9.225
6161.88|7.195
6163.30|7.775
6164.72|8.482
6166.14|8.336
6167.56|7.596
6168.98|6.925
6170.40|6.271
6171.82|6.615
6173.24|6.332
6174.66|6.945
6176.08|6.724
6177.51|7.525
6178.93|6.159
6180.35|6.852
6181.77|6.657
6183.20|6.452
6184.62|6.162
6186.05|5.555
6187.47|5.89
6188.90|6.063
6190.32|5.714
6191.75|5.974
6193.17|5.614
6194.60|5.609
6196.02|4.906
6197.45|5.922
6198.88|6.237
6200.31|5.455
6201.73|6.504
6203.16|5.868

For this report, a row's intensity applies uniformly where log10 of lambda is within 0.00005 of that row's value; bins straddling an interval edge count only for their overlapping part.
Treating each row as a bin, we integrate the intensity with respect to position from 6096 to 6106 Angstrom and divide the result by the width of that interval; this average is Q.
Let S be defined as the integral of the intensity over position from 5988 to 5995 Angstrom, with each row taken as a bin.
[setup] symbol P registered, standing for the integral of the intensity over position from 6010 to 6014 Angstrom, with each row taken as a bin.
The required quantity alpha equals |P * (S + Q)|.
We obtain 886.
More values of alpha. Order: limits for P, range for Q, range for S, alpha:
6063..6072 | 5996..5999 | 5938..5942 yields 1374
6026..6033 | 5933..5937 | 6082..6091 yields 2046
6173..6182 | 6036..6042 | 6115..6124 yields 3270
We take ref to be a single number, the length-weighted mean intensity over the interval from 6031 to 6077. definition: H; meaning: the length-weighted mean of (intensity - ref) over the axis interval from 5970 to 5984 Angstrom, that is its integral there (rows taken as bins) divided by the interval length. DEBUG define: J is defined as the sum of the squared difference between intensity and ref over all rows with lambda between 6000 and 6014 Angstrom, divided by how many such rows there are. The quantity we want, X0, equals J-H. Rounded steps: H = 0.2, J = 0.21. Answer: 0.0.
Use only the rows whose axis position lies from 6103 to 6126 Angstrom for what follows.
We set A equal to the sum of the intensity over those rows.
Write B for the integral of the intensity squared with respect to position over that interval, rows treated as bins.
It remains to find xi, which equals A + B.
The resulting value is 778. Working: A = 88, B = 691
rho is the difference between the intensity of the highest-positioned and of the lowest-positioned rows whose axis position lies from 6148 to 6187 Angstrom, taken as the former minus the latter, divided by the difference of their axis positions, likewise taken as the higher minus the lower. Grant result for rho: -0.024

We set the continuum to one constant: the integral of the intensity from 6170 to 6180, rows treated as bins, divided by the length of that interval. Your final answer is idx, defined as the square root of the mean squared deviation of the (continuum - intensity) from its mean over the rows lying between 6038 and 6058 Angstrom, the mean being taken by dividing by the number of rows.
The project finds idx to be 0.41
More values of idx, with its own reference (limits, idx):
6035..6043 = 0.27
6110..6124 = 0.38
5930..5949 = 0.72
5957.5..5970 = 0.37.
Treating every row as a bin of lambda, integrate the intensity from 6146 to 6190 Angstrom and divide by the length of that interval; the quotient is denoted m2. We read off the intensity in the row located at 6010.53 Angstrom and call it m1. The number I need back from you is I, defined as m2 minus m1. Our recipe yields 2.7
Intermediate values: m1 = 4.481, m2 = 7.15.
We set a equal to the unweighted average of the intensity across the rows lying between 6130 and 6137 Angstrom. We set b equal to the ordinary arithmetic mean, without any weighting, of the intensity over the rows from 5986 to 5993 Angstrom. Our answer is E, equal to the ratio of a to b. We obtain 0.92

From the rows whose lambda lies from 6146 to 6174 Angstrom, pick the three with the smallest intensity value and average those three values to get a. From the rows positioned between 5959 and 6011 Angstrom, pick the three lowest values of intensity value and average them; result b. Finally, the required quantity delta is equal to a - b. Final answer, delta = 1.8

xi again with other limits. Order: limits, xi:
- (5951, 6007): 1860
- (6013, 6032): 598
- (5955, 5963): 253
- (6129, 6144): 593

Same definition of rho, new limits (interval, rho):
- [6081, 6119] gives -0.003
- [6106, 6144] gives 0.007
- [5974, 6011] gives -0.015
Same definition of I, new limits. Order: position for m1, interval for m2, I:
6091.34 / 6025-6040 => 0.1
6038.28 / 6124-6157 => 0.6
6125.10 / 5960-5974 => -0.4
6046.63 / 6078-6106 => -0.6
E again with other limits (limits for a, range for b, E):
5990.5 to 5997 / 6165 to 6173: 0.74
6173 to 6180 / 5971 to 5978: 1.17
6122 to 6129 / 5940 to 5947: 0.99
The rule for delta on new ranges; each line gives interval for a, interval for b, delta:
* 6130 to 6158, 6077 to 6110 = 0.1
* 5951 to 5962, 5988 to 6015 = 0.1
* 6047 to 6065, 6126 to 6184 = 0.0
